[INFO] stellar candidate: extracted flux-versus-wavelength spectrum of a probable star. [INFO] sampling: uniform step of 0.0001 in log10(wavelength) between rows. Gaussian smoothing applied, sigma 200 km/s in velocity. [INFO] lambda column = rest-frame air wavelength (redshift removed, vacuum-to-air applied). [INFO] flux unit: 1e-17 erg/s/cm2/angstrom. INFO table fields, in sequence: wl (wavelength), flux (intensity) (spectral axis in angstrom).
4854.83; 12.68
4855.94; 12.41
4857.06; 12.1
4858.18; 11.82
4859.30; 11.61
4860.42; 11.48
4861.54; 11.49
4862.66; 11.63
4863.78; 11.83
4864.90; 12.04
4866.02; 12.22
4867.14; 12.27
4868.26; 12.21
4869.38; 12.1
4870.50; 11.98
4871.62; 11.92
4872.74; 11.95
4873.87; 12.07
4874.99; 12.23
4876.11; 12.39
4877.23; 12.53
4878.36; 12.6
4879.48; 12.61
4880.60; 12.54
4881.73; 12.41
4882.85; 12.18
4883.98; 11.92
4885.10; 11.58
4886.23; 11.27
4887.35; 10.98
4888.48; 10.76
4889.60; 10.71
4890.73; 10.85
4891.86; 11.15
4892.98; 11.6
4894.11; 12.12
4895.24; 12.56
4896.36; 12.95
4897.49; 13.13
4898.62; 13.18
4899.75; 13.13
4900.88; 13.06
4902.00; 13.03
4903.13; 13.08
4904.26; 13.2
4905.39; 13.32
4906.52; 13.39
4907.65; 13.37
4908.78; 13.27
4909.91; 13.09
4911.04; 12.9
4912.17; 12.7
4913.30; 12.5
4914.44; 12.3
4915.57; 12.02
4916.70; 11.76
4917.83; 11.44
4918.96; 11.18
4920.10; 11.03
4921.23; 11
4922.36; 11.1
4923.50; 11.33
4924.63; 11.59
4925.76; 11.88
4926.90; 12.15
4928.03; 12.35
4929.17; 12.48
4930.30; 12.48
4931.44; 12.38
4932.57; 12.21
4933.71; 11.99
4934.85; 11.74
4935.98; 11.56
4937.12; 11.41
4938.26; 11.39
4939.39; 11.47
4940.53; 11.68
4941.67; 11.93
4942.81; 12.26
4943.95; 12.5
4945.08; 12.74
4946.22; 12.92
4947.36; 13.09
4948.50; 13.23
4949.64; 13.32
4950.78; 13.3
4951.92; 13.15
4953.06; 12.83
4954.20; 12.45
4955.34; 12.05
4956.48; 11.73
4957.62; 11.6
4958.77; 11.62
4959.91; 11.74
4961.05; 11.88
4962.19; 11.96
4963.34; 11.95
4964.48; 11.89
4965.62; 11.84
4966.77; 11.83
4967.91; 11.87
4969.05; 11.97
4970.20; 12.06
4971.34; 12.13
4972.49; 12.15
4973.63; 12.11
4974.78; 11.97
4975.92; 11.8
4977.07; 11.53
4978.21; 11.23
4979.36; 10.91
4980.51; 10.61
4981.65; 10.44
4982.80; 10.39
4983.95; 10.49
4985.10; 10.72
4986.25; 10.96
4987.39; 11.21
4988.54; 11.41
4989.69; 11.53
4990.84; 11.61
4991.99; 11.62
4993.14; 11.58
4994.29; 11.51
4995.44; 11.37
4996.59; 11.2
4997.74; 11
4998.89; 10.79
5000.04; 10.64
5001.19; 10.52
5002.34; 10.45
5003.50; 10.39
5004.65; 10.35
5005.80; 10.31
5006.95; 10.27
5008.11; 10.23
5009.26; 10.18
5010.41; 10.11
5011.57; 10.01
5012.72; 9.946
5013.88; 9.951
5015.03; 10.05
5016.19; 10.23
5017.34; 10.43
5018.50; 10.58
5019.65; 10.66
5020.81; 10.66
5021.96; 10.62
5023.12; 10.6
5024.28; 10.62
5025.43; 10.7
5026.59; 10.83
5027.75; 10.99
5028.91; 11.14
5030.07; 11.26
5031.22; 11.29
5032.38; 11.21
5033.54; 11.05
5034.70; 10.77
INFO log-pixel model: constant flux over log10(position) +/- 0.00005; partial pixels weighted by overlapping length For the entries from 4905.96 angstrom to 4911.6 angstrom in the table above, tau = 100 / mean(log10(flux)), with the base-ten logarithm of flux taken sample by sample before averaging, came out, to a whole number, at 89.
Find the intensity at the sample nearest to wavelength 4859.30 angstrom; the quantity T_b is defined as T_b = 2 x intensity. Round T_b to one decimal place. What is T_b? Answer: 23.2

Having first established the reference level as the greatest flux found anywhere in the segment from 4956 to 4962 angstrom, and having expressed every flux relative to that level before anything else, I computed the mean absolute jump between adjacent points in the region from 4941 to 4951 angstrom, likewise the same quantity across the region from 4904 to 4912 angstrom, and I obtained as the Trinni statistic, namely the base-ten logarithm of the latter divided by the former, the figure -0.19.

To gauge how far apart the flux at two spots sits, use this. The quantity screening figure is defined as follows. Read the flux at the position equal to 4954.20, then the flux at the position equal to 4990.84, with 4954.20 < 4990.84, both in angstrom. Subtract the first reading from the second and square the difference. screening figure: 0.7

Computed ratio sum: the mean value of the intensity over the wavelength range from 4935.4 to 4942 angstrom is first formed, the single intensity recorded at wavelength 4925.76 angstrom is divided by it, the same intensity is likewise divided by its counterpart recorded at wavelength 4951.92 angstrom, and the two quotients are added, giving 1.93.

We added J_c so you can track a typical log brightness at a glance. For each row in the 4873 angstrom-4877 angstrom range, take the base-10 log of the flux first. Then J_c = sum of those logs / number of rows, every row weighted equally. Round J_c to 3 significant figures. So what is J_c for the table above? 1.09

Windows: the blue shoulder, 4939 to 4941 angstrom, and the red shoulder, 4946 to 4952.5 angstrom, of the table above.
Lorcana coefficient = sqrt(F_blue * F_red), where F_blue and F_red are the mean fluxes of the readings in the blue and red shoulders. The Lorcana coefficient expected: 12.3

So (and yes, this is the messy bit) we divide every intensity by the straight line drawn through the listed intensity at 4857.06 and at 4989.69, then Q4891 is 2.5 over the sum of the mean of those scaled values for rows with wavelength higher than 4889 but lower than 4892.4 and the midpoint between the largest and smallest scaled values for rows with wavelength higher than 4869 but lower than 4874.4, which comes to 1.31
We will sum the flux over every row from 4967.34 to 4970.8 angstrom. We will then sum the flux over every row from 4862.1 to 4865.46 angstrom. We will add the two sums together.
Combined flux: 71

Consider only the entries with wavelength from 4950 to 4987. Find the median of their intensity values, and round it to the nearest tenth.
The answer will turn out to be 11.9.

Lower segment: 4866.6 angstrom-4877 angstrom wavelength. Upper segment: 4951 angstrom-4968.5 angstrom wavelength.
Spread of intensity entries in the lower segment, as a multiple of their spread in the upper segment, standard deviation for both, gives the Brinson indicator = 0.4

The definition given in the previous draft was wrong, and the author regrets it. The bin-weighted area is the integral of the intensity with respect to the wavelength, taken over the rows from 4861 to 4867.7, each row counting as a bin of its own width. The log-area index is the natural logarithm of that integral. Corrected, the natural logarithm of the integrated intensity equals 4.38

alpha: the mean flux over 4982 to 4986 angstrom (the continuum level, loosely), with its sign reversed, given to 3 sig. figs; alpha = -10.5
